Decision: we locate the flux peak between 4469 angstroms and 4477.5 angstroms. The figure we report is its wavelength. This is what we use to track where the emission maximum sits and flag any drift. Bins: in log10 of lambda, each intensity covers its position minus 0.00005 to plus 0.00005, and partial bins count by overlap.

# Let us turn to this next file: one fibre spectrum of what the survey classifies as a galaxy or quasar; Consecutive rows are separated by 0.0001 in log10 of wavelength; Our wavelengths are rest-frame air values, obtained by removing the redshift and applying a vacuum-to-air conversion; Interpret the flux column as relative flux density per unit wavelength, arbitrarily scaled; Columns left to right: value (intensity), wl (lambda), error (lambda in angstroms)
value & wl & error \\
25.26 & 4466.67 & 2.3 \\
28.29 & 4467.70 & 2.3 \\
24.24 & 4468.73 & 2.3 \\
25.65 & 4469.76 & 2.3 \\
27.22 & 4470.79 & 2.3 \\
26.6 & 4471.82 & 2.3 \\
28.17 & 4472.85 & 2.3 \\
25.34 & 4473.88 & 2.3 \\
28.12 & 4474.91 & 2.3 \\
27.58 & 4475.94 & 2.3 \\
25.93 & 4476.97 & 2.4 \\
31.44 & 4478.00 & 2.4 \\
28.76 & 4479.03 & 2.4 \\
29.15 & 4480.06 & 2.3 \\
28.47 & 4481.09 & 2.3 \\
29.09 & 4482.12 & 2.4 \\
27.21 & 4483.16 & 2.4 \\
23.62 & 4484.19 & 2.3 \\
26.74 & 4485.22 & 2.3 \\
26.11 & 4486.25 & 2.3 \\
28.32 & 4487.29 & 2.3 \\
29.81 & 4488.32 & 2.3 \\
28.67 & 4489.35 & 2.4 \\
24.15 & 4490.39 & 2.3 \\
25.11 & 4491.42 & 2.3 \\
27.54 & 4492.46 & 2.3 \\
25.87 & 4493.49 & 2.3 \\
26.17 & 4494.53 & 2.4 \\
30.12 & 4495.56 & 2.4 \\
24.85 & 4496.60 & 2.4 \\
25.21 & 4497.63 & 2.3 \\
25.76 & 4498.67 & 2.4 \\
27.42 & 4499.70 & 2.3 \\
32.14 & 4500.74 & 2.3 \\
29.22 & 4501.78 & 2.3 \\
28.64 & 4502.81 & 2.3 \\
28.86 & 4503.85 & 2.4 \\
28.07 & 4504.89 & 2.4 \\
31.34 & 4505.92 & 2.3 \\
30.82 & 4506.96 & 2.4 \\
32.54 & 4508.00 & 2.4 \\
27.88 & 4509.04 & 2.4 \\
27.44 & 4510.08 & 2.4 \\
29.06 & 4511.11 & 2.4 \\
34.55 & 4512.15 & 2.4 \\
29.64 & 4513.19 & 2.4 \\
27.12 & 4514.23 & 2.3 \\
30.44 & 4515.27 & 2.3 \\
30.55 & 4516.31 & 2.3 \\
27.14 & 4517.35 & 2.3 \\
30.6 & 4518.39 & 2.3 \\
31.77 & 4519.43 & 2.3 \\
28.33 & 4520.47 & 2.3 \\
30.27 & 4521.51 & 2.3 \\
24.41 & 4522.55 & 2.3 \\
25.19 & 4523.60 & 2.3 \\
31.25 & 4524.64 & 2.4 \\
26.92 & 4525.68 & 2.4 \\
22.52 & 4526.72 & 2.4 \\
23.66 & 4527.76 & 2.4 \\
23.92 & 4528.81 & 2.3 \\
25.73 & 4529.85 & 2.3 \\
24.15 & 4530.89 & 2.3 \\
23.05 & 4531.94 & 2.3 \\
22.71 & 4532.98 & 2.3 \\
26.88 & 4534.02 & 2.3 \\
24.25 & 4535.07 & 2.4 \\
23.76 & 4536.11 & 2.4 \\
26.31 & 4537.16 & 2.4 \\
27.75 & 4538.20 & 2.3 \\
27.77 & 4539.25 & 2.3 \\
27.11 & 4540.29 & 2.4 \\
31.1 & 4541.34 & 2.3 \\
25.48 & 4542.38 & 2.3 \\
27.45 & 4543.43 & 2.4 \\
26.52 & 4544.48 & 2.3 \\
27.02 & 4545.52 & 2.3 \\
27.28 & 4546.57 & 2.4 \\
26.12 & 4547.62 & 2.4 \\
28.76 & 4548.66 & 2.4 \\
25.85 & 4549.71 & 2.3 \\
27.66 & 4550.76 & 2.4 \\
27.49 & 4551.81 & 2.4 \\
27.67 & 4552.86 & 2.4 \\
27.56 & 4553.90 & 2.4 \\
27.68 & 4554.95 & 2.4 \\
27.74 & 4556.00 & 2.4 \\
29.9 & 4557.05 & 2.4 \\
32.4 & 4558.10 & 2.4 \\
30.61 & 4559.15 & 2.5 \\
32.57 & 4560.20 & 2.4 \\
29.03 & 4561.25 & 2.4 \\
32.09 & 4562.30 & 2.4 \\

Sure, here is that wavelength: 4472.85 angstroms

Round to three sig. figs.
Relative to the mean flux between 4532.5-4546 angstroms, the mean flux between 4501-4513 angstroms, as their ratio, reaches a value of 1.13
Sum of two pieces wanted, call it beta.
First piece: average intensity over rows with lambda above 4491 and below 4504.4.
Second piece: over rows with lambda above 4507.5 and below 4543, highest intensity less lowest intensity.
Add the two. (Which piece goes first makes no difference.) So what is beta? 39.5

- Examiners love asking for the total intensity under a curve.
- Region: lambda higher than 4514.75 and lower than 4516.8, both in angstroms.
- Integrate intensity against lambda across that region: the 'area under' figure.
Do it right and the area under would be 63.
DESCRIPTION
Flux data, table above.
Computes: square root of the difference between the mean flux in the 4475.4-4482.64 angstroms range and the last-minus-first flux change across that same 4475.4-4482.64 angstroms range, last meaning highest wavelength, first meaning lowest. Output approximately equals 5.2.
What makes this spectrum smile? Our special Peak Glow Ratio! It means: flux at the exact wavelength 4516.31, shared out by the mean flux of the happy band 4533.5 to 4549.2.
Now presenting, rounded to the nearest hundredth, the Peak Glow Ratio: 1.14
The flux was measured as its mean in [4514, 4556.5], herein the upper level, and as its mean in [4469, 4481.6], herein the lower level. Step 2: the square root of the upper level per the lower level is 0.99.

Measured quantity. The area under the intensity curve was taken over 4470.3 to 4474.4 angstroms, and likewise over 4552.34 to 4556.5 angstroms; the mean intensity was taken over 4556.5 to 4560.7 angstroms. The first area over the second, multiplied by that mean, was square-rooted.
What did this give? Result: 5.47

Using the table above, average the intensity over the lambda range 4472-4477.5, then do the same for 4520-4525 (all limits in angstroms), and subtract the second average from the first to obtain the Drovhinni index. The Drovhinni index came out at -1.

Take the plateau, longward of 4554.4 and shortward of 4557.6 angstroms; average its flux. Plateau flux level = 28.4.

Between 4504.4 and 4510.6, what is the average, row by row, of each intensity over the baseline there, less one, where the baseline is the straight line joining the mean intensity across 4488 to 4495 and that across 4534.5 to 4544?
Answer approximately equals 0.11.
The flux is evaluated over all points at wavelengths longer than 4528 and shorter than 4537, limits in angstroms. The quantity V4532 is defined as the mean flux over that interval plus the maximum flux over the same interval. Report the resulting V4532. 51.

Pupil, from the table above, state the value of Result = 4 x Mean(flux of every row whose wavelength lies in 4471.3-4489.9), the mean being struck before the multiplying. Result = 111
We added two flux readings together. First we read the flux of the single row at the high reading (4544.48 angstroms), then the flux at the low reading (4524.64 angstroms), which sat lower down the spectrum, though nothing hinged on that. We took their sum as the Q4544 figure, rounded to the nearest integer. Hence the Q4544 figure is 58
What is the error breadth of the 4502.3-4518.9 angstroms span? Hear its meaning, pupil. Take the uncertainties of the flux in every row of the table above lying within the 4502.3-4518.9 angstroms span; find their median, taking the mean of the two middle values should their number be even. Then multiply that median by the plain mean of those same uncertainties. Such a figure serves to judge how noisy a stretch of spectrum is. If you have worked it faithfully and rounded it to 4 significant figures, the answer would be 5.655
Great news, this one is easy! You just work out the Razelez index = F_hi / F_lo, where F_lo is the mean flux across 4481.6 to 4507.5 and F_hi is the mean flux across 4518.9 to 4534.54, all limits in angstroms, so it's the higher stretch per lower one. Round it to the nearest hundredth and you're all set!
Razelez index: 0.94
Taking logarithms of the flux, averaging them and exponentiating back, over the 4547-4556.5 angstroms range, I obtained 27.4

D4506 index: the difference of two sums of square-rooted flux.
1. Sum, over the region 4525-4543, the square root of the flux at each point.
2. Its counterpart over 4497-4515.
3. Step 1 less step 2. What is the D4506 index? -6.0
